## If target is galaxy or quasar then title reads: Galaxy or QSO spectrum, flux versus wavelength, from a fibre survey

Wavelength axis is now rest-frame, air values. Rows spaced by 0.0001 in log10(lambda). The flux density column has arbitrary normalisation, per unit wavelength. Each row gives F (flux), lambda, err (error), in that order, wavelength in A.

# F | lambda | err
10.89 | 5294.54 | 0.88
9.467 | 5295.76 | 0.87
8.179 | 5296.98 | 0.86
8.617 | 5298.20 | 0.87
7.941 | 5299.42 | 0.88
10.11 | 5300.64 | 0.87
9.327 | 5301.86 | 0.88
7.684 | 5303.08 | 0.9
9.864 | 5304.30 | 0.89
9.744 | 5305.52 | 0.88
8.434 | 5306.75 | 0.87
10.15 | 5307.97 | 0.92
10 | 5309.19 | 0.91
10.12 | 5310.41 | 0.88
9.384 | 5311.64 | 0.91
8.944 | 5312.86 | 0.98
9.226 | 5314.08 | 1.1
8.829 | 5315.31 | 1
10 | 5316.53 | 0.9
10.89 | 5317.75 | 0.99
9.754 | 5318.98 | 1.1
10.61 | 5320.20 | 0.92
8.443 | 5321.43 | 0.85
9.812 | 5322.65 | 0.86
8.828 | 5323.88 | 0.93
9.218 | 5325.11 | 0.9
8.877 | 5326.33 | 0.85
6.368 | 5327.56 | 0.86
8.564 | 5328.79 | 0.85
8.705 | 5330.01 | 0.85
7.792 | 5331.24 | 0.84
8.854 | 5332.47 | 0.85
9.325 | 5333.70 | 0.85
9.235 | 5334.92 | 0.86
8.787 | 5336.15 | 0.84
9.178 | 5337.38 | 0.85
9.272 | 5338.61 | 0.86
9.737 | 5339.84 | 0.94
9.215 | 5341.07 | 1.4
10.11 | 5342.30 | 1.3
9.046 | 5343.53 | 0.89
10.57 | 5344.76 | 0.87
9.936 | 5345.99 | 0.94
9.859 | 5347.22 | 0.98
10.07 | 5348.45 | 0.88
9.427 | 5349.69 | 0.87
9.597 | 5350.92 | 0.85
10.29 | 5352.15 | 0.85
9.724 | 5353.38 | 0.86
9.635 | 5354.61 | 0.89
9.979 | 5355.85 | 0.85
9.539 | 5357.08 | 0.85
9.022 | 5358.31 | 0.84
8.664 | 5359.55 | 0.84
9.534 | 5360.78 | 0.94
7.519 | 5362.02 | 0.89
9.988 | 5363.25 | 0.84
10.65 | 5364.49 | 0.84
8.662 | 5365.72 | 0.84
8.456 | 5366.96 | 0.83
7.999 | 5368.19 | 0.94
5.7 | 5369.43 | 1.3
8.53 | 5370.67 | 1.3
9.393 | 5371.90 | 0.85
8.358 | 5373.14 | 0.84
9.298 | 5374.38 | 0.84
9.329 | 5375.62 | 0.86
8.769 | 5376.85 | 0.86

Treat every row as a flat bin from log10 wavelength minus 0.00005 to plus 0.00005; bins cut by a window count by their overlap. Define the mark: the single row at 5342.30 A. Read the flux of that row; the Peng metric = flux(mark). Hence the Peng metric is 10.11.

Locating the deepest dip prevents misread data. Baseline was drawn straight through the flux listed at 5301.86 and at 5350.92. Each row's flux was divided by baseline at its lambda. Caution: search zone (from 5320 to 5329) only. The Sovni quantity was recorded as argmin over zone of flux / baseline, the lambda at 5327.56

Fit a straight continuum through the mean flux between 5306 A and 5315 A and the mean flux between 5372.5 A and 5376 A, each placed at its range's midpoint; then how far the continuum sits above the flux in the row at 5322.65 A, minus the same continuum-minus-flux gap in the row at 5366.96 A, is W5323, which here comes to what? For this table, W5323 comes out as -1.0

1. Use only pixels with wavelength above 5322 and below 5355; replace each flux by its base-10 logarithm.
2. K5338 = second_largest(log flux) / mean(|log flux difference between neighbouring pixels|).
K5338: 30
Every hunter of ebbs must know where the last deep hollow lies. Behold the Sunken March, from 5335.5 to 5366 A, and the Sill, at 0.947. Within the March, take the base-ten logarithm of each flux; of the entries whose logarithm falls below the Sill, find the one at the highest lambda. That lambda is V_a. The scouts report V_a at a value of 5365.72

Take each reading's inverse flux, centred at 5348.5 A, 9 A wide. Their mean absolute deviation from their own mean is 0.0030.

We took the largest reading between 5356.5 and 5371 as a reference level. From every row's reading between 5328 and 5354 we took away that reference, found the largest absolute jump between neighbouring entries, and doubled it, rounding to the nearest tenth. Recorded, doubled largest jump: 3.0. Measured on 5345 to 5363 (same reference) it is 4.0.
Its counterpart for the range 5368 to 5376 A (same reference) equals 5.7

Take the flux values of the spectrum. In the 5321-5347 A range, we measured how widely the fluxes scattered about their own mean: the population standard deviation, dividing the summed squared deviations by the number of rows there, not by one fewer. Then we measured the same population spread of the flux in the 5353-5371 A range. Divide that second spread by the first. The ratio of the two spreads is 1.39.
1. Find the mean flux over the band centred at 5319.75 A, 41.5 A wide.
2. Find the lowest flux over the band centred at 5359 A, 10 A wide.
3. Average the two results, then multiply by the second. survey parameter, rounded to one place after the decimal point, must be 62.8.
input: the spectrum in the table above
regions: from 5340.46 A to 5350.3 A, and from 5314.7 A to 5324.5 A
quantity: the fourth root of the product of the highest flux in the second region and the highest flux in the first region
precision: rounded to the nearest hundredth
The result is 3.28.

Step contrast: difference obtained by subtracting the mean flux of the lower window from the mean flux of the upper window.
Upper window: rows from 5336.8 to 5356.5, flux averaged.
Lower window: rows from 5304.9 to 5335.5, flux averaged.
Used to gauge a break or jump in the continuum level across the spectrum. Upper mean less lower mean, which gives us 0.52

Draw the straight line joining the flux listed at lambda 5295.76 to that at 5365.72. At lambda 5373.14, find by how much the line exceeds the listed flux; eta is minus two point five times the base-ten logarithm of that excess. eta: 1.7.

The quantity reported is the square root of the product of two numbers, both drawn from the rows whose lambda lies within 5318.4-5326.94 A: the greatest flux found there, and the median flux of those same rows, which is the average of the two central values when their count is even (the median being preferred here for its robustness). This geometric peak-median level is 9.9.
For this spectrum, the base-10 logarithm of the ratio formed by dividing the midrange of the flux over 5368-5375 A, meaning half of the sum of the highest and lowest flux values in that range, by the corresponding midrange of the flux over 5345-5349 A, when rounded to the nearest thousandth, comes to -0.121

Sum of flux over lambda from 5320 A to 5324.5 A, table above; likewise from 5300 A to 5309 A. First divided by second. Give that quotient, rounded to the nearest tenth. 0.6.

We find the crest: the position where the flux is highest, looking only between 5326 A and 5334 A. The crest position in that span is 5333.70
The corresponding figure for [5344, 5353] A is 5344.76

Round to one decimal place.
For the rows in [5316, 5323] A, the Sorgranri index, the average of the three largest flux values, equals 10.5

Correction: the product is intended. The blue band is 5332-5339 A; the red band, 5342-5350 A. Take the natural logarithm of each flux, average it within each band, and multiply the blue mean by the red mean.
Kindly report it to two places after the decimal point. 5.05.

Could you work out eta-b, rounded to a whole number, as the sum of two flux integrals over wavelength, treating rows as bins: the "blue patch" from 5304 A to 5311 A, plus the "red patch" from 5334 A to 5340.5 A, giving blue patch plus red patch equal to 128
